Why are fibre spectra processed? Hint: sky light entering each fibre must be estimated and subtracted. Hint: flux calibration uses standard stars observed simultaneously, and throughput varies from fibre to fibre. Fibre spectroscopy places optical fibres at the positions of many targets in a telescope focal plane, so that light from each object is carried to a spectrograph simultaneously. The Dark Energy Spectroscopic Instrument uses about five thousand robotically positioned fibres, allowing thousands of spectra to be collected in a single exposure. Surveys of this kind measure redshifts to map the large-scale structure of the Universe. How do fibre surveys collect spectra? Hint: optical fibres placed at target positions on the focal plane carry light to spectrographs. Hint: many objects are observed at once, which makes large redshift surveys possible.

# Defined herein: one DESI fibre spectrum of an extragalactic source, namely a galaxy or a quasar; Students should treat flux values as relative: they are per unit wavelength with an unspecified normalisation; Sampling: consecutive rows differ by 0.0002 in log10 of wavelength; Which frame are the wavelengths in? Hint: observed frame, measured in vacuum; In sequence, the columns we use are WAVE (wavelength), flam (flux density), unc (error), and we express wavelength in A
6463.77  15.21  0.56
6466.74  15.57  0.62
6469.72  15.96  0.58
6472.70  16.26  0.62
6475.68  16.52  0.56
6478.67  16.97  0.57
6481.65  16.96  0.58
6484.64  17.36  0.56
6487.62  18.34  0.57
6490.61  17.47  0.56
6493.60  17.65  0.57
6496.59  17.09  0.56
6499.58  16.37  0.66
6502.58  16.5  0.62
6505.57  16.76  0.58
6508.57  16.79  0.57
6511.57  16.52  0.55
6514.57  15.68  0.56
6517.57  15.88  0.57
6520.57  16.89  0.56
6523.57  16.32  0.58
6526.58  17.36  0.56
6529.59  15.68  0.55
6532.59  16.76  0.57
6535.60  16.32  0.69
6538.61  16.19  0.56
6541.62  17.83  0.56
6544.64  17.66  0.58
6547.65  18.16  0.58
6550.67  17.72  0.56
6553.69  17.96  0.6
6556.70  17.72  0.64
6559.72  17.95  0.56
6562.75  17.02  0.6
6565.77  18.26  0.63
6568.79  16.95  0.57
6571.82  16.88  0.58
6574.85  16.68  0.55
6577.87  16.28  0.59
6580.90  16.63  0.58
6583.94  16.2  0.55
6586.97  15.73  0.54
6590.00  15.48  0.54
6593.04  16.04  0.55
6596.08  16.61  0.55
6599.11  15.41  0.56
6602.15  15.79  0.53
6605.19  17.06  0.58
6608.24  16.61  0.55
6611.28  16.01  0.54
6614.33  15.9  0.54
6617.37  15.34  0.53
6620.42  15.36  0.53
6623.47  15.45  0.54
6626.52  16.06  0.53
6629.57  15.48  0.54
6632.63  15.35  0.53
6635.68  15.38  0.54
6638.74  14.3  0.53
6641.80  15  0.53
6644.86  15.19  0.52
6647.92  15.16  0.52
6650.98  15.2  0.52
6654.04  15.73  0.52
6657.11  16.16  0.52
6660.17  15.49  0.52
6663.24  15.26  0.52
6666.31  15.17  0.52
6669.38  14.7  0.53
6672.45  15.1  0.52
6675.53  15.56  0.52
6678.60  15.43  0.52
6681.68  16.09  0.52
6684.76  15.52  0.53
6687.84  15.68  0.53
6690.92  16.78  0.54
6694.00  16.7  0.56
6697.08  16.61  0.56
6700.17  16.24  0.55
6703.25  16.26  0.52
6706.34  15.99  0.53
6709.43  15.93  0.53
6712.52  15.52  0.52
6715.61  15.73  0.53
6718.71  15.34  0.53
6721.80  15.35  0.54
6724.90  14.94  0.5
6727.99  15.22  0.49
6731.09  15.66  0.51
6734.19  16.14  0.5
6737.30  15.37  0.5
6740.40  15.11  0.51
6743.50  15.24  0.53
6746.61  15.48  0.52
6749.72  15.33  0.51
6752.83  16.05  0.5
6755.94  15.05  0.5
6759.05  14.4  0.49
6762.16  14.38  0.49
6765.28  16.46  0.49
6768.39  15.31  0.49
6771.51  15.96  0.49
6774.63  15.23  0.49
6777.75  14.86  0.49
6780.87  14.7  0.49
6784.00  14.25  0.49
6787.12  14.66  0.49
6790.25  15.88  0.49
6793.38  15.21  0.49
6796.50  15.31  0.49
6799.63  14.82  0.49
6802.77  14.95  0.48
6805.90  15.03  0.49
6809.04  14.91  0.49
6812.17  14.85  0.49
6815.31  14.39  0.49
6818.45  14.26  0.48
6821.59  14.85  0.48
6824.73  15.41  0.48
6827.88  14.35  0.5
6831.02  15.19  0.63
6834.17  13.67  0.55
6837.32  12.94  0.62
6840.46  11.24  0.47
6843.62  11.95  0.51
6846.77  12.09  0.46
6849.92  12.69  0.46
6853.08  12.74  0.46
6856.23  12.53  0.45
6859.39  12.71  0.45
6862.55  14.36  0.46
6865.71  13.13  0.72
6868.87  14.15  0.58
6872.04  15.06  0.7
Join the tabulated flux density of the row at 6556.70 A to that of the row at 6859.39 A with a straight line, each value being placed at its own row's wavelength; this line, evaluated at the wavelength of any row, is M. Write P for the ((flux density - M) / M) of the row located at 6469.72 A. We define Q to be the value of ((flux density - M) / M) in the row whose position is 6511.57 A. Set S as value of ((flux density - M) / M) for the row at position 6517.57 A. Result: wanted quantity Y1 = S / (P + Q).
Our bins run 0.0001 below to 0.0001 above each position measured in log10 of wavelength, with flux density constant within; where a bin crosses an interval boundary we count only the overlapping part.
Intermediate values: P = -0.17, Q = -0.11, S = -0.14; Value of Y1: 0.50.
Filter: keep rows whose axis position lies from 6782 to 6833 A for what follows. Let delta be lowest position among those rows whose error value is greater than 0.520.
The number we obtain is 6831.02 A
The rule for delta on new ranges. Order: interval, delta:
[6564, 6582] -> 6565.77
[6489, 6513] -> 6490.61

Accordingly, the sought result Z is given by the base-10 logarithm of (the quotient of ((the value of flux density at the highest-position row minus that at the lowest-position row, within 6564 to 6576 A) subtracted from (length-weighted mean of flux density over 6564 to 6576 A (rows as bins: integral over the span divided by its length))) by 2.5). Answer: 0.876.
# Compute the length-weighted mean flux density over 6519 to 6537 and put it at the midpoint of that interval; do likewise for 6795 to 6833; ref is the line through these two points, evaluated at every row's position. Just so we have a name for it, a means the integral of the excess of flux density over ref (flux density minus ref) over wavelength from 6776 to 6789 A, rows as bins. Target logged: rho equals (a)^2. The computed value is 24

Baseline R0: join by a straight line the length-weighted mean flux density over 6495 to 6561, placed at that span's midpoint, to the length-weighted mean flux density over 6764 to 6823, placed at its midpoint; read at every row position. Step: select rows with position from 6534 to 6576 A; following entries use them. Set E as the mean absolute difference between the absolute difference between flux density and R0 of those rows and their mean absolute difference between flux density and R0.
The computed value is 0.39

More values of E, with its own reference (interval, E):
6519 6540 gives 0.27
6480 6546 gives 0.32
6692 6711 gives 0.22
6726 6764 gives 0.28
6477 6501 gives 0.27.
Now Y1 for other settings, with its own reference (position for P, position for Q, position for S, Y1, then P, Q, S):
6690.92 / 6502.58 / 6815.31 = -2.28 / 0.08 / -0.11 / 0.07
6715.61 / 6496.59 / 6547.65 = -0.37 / 0.04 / -0.09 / 0.02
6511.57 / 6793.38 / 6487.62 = 8.02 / -0.11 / 0.10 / -0.03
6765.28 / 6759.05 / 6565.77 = 0.25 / 0.15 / 0.00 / 0.04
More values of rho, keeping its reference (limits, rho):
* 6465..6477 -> 103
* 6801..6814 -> 0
